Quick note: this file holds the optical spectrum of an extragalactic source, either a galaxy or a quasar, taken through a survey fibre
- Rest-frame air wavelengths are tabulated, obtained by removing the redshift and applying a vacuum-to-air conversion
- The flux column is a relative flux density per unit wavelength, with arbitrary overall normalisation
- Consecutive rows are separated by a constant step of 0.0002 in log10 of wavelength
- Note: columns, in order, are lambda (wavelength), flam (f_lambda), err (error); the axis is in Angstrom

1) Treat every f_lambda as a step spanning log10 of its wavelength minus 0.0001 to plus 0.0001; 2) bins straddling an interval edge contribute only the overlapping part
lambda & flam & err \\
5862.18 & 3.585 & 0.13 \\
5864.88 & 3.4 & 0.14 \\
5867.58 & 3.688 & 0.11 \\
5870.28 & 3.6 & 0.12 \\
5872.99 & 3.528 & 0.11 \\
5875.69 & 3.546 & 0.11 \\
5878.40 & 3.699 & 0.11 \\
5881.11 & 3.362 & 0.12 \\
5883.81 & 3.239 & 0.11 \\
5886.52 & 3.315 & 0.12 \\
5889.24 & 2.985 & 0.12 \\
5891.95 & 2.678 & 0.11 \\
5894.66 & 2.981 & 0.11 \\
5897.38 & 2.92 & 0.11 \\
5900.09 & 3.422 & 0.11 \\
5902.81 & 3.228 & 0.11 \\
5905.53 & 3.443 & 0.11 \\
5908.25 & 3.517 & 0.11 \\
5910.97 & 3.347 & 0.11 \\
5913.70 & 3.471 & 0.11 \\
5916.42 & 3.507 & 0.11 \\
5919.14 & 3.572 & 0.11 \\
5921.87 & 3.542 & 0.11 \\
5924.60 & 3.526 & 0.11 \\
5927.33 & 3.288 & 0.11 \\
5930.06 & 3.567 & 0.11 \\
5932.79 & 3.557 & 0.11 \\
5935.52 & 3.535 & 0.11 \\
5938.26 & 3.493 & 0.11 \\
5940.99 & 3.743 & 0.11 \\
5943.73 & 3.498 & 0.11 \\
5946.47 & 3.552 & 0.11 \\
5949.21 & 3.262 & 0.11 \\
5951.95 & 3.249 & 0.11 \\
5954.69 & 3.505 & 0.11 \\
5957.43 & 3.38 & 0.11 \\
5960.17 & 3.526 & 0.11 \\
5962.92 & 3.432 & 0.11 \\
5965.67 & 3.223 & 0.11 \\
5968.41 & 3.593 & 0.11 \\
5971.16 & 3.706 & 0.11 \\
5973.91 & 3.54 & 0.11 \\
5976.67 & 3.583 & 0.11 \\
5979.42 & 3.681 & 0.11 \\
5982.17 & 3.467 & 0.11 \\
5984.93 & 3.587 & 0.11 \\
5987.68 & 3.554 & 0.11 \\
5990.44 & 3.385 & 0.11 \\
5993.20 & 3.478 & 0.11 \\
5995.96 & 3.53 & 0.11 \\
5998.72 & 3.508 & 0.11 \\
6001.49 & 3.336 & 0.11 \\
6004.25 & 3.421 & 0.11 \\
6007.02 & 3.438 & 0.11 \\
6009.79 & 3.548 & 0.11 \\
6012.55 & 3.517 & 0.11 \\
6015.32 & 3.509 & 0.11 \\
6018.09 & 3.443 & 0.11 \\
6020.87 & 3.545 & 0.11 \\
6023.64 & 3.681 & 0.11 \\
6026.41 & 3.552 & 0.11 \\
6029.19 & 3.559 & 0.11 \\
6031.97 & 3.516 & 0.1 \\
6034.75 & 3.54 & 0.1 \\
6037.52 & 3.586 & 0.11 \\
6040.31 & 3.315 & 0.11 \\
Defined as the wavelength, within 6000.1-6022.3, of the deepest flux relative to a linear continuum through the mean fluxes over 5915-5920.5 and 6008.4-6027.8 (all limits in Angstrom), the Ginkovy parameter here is 6001.49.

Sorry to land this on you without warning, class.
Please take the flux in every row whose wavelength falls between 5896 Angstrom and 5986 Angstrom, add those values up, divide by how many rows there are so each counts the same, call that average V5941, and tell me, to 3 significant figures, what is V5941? 3.47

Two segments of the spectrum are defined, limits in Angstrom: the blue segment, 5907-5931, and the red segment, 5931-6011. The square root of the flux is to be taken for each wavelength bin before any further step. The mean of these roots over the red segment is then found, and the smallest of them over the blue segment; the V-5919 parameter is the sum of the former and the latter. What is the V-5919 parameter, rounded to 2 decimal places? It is 3.68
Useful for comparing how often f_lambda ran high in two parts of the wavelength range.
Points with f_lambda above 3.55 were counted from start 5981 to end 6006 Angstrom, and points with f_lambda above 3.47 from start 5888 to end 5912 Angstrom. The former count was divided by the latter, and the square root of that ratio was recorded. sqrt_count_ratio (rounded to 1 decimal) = 1.4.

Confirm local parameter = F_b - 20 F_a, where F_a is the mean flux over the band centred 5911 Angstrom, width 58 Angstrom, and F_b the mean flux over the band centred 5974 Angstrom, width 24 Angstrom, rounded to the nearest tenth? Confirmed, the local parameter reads -63.3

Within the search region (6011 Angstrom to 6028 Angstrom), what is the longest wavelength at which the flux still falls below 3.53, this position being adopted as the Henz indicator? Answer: 6018.09 Angstrom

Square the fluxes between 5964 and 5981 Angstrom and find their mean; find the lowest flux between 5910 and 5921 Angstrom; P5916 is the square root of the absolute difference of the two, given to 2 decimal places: 3.05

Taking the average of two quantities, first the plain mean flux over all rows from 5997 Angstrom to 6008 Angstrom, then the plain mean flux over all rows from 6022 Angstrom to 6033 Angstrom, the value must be 3.50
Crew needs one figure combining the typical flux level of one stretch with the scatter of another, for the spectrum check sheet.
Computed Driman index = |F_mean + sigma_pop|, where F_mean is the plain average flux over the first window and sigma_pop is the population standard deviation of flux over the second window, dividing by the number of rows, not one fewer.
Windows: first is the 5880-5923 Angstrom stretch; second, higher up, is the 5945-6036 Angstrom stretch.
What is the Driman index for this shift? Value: 3.40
